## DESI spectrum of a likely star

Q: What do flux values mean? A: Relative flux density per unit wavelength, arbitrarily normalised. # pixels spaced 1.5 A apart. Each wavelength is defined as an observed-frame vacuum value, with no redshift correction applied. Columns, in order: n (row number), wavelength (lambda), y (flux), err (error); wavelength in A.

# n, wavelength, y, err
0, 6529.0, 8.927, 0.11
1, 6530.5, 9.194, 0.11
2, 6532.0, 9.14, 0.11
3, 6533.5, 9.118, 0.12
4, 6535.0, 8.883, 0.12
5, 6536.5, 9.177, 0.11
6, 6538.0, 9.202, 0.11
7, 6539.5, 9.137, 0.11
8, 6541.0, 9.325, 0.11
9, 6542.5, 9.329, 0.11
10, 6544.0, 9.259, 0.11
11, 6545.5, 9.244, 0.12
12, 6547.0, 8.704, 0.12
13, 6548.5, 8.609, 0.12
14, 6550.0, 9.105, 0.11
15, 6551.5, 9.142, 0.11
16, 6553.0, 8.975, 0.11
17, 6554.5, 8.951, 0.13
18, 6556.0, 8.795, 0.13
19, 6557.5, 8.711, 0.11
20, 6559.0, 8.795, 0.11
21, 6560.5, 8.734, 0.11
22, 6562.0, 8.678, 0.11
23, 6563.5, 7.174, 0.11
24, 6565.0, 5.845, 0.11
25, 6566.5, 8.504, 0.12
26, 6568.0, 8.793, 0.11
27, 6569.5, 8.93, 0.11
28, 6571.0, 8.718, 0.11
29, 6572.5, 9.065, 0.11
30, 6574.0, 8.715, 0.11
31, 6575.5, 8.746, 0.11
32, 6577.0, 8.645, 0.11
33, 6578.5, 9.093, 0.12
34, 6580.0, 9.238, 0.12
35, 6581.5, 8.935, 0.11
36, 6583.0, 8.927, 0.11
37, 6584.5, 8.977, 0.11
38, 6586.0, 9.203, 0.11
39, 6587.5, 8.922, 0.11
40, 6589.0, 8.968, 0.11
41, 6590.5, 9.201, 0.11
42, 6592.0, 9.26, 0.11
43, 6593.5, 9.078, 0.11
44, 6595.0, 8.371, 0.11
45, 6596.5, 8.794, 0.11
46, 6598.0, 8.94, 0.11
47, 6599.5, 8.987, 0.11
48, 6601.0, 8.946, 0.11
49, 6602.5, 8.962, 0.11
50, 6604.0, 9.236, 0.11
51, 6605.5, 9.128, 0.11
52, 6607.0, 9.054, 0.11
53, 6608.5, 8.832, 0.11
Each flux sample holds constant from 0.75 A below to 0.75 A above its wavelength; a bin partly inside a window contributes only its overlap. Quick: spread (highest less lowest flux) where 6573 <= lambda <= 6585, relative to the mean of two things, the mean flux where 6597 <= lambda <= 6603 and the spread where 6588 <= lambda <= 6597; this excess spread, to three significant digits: -4.33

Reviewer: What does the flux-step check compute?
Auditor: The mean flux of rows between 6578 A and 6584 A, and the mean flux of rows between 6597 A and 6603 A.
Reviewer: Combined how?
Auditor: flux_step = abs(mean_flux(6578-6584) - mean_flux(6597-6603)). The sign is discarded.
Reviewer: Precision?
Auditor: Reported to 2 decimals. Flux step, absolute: 0.09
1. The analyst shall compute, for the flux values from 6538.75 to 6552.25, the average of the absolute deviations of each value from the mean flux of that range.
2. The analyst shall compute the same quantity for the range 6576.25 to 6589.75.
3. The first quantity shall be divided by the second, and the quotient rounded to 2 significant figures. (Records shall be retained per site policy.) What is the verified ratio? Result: 1.6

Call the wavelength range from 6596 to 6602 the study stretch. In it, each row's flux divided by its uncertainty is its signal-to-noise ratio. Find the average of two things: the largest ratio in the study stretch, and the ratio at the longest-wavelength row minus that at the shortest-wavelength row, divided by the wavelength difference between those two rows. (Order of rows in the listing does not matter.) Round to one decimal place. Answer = 41.0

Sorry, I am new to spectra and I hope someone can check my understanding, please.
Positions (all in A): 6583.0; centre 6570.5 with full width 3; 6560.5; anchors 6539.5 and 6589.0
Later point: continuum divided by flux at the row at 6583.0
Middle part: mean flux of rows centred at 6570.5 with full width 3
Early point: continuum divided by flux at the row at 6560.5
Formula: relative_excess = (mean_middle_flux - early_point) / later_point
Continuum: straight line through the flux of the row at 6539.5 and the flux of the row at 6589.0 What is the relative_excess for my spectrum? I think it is 7.7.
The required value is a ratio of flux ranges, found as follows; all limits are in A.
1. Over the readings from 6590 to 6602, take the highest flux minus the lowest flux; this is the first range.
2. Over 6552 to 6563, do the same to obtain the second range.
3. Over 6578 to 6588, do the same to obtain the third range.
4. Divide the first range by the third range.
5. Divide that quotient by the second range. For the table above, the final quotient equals 9.5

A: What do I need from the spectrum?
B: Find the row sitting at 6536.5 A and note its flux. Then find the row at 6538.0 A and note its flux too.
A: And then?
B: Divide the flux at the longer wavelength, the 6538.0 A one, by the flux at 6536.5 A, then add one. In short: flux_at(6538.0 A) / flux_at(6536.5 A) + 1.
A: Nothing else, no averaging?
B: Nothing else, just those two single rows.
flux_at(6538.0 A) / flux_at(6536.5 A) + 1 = 2.00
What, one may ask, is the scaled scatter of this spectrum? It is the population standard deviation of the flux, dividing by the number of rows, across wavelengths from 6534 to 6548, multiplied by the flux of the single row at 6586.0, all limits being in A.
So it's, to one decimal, 1.8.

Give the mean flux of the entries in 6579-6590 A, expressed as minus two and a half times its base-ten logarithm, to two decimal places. -2.39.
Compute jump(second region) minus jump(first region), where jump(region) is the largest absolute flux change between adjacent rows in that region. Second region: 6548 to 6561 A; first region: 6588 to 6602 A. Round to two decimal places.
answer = -0.21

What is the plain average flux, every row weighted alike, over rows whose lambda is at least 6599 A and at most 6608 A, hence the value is 9.05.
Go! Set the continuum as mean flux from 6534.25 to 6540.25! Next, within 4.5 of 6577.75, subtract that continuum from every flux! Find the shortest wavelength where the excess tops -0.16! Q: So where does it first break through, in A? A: 6578.5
